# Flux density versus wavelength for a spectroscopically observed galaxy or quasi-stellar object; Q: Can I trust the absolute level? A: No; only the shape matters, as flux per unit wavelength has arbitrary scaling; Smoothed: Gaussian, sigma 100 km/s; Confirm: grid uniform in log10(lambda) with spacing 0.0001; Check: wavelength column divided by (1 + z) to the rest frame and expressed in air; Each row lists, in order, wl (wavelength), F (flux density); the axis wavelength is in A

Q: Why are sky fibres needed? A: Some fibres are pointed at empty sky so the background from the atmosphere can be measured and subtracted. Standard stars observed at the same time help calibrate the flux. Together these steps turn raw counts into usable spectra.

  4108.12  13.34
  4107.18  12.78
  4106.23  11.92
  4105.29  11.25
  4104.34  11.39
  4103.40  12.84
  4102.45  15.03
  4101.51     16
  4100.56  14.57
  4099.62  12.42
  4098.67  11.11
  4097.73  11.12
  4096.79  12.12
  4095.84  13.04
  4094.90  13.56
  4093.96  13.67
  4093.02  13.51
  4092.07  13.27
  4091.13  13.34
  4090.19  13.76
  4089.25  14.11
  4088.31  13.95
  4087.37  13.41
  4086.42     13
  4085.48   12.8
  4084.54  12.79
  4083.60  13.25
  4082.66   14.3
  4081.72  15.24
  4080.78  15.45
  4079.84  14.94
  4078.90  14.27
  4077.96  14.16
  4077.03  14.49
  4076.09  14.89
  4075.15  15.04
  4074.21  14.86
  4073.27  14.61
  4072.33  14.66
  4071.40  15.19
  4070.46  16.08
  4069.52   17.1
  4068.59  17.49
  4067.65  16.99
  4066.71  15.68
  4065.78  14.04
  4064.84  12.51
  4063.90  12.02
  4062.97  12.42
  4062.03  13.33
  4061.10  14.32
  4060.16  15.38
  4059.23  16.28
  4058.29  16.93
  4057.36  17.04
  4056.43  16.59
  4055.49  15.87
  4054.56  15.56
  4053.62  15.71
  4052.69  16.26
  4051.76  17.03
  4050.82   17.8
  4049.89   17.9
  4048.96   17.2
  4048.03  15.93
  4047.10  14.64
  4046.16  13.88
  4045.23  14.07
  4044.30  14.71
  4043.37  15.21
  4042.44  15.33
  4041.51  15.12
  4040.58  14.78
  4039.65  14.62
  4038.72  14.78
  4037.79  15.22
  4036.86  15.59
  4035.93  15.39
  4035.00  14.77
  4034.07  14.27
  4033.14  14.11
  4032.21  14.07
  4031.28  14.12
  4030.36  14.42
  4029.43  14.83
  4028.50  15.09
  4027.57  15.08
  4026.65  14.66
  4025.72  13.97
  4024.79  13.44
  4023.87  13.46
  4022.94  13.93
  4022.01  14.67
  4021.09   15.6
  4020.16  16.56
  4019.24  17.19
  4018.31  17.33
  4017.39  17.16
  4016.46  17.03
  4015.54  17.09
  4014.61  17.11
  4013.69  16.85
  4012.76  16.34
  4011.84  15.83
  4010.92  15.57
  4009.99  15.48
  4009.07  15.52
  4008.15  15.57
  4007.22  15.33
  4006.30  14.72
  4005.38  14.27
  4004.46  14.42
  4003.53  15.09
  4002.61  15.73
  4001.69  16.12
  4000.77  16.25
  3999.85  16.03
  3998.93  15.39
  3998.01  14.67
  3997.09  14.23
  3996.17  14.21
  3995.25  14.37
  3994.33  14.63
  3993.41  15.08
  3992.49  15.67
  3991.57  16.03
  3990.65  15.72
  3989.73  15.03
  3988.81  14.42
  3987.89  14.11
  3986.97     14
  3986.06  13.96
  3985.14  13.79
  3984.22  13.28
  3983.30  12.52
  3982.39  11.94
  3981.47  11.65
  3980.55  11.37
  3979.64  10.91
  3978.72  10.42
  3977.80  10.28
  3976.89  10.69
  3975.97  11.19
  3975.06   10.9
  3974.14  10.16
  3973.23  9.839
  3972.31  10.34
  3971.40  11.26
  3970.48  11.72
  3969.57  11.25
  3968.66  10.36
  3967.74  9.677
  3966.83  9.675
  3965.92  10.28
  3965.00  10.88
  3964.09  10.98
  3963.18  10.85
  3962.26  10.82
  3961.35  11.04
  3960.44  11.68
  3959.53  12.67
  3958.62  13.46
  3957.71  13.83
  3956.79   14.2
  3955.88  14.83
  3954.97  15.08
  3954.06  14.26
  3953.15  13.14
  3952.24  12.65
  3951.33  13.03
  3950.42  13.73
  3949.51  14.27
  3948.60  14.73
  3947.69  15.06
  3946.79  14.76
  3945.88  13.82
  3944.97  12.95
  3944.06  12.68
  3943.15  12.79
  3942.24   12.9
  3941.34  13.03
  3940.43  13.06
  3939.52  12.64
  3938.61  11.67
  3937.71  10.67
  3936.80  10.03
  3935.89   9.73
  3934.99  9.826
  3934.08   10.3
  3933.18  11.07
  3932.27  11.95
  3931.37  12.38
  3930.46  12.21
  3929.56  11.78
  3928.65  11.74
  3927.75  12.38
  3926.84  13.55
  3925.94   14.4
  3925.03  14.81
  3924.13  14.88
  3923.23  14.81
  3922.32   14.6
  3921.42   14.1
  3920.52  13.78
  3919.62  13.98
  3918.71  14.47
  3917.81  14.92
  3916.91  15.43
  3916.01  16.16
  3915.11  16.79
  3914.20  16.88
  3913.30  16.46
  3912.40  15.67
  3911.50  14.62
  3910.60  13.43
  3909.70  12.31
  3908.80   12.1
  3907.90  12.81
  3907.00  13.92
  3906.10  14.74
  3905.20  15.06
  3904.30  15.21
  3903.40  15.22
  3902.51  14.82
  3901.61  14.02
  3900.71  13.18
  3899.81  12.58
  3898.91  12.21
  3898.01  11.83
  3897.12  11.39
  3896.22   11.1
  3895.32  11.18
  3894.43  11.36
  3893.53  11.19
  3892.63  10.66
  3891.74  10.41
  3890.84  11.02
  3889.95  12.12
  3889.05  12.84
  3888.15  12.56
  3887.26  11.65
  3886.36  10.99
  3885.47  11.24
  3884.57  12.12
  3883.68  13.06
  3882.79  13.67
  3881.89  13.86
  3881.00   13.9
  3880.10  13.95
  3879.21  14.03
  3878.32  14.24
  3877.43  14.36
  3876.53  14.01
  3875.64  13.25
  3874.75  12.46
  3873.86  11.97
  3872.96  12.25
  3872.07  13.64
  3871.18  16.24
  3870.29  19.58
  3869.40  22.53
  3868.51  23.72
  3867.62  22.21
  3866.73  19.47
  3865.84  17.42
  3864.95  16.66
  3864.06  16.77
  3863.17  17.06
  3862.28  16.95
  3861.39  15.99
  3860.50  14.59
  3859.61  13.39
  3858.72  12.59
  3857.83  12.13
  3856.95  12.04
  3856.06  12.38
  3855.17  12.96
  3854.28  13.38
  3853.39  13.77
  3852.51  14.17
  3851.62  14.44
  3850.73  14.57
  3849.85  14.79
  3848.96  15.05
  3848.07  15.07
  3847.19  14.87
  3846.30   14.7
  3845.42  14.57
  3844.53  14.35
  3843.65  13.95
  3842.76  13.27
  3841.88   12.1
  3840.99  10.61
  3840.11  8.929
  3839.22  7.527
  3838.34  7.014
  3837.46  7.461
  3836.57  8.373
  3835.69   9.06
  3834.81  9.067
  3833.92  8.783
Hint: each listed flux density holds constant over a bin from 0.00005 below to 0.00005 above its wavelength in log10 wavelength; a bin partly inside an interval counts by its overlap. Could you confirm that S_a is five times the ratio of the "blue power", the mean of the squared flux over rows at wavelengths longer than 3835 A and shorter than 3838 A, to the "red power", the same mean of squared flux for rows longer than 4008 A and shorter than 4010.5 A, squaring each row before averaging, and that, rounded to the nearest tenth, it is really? 1.4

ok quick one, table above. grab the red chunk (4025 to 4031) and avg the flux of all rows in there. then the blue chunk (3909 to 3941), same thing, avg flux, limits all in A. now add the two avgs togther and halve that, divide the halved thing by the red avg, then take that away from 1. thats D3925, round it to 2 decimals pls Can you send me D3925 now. 0.04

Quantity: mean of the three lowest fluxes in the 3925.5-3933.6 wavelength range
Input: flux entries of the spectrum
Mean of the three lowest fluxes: 11.5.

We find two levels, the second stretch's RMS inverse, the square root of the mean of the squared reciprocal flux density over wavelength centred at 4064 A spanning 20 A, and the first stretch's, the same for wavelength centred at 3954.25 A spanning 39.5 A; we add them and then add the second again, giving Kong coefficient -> 0.22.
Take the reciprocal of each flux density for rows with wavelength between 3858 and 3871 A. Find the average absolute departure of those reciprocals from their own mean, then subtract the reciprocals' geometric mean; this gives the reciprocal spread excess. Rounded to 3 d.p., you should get -0.049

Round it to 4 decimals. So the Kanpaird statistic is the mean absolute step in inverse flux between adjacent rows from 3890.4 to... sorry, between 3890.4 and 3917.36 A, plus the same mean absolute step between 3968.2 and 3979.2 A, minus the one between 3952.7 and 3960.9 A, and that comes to 0.0038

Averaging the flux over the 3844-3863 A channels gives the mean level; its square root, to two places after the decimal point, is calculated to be 3.76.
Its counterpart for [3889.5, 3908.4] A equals 3.56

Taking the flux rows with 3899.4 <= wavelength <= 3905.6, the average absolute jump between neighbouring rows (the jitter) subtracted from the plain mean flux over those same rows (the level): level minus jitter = 14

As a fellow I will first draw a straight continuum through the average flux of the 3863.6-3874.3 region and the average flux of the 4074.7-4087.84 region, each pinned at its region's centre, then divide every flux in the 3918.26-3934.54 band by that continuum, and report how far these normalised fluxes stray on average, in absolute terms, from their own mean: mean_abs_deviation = 0.074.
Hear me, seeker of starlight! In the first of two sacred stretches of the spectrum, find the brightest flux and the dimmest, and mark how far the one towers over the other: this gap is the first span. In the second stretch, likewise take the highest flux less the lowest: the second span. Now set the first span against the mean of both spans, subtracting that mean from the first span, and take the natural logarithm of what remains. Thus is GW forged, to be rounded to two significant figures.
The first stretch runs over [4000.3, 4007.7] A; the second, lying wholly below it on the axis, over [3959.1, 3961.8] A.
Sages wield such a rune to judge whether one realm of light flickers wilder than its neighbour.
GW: -1.7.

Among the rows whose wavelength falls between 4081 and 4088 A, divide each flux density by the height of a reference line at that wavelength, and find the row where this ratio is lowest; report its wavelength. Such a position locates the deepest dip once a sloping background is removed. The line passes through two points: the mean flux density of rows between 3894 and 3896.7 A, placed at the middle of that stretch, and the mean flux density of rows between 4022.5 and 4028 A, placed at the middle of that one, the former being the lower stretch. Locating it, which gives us 4085.48 A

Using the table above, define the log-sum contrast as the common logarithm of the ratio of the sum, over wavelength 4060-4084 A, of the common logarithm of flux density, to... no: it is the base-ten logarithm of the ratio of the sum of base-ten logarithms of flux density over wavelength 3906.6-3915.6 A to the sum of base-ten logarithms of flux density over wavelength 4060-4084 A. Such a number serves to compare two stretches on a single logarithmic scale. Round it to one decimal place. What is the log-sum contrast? -0.4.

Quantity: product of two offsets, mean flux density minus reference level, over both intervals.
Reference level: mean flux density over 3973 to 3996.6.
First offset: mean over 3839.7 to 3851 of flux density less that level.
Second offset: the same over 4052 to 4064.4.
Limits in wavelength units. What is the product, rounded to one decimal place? 1.5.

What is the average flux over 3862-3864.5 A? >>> 16.9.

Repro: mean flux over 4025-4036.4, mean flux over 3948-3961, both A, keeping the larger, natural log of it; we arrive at 2.68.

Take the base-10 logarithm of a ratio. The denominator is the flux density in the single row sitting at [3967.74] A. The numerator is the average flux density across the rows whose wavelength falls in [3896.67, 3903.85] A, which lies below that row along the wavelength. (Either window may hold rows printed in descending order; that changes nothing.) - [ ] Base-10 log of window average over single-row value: 0.13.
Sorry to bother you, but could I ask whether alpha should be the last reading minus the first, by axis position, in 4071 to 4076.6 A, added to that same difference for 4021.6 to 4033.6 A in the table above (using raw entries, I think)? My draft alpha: -1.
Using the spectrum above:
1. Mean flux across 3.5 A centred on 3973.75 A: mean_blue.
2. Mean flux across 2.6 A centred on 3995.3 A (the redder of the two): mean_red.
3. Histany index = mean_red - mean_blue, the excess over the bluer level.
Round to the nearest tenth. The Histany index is 4.1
